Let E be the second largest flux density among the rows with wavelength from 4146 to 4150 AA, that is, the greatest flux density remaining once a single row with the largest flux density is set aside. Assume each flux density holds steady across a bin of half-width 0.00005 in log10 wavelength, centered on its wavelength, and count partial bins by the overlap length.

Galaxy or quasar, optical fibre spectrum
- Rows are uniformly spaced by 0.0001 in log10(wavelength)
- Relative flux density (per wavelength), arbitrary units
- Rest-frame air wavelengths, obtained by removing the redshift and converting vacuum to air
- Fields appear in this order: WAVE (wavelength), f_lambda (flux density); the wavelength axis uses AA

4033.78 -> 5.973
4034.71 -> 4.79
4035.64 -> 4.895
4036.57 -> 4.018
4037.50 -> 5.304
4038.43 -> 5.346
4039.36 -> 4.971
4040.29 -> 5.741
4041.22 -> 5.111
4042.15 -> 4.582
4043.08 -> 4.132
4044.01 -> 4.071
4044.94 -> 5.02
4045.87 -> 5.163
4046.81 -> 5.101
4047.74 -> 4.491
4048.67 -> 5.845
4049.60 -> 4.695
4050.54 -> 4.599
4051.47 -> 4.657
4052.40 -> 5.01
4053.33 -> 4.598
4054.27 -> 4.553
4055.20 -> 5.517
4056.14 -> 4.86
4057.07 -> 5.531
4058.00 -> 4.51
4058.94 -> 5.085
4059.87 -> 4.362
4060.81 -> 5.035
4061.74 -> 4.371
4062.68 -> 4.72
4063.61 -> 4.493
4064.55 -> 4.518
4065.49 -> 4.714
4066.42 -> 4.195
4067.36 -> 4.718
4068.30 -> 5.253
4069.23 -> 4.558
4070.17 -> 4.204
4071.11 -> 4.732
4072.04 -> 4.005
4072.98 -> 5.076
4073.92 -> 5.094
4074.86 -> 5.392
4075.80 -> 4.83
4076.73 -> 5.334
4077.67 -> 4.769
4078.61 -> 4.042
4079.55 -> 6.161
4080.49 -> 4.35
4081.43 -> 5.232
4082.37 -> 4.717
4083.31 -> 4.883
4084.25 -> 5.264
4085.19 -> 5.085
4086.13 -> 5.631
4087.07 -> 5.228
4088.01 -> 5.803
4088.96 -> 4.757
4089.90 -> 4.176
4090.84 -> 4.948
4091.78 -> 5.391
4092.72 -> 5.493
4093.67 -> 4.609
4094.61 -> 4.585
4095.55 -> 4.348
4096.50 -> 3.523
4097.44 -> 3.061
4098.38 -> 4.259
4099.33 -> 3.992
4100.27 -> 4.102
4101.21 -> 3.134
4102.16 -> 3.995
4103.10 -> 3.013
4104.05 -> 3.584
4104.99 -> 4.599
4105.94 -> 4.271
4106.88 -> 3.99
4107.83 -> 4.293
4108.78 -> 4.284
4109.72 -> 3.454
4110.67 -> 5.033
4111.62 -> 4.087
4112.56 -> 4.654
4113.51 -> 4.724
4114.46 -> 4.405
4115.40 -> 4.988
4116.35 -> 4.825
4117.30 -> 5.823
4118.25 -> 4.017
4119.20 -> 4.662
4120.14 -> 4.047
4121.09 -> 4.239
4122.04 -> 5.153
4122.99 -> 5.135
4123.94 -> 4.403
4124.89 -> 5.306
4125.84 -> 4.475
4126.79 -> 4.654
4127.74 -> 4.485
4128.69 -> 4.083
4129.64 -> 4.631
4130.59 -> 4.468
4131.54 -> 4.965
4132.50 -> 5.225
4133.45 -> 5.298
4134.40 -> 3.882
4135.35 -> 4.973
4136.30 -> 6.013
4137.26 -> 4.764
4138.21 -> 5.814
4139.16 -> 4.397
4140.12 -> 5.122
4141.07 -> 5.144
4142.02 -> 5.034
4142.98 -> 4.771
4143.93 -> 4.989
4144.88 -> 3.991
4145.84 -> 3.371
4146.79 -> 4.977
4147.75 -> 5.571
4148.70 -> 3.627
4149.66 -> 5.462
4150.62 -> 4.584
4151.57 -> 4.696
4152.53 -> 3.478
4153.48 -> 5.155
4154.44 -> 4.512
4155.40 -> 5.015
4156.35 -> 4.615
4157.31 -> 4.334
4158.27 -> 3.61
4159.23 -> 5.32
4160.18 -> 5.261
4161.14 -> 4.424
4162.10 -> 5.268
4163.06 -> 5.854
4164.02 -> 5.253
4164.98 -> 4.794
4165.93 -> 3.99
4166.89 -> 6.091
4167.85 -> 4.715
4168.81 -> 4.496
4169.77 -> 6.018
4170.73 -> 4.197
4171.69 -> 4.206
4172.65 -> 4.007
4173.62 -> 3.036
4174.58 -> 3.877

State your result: 5.462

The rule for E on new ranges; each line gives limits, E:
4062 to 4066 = 4.714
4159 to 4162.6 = 5.268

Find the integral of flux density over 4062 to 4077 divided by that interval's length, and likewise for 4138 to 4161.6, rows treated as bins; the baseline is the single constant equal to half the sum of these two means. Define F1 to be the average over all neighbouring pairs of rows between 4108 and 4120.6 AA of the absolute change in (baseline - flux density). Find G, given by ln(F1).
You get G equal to -0.3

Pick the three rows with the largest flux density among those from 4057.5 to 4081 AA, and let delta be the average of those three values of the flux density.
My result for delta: 5.63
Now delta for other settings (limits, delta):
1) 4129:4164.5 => 5.89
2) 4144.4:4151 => 5.34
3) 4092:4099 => 4.90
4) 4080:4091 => 5.57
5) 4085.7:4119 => 5.75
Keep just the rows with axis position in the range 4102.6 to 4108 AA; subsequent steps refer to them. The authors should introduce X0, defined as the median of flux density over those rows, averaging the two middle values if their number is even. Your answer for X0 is 4.1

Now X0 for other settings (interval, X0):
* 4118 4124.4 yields 4.4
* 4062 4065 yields 4.5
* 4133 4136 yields 5.0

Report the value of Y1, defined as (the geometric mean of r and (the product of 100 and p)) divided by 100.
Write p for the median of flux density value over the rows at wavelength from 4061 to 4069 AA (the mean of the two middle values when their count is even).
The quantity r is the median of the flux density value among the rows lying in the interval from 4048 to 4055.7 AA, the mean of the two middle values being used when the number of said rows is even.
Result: 0.465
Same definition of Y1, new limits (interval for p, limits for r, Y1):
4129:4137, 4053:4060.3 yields 0.485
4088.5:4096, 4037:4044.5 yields 0.486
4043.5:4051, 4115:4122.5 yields 0.480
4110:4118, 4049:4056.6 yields 0.472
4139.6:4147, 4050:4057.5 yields 0.487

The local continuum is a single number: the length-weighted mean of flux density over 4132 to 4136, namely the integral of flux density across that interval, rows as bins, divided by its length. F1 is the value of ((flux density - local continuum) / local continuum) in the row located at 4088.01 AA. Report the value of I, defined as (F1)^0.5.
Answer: 0.43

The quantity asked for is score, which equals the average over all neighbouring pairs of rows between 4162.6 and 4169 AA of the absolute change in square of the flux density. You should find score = 9.4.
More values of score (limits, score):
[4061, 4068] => 2.8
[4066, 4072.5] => 5.2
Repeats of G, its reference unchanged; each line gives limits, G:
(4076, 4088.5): -0.3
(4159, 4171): -0.1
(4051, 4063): -0.5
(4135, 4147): -0.3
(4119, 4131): -0.8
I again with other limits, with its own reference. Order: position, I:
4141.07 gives 0.23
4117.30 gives 0.44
